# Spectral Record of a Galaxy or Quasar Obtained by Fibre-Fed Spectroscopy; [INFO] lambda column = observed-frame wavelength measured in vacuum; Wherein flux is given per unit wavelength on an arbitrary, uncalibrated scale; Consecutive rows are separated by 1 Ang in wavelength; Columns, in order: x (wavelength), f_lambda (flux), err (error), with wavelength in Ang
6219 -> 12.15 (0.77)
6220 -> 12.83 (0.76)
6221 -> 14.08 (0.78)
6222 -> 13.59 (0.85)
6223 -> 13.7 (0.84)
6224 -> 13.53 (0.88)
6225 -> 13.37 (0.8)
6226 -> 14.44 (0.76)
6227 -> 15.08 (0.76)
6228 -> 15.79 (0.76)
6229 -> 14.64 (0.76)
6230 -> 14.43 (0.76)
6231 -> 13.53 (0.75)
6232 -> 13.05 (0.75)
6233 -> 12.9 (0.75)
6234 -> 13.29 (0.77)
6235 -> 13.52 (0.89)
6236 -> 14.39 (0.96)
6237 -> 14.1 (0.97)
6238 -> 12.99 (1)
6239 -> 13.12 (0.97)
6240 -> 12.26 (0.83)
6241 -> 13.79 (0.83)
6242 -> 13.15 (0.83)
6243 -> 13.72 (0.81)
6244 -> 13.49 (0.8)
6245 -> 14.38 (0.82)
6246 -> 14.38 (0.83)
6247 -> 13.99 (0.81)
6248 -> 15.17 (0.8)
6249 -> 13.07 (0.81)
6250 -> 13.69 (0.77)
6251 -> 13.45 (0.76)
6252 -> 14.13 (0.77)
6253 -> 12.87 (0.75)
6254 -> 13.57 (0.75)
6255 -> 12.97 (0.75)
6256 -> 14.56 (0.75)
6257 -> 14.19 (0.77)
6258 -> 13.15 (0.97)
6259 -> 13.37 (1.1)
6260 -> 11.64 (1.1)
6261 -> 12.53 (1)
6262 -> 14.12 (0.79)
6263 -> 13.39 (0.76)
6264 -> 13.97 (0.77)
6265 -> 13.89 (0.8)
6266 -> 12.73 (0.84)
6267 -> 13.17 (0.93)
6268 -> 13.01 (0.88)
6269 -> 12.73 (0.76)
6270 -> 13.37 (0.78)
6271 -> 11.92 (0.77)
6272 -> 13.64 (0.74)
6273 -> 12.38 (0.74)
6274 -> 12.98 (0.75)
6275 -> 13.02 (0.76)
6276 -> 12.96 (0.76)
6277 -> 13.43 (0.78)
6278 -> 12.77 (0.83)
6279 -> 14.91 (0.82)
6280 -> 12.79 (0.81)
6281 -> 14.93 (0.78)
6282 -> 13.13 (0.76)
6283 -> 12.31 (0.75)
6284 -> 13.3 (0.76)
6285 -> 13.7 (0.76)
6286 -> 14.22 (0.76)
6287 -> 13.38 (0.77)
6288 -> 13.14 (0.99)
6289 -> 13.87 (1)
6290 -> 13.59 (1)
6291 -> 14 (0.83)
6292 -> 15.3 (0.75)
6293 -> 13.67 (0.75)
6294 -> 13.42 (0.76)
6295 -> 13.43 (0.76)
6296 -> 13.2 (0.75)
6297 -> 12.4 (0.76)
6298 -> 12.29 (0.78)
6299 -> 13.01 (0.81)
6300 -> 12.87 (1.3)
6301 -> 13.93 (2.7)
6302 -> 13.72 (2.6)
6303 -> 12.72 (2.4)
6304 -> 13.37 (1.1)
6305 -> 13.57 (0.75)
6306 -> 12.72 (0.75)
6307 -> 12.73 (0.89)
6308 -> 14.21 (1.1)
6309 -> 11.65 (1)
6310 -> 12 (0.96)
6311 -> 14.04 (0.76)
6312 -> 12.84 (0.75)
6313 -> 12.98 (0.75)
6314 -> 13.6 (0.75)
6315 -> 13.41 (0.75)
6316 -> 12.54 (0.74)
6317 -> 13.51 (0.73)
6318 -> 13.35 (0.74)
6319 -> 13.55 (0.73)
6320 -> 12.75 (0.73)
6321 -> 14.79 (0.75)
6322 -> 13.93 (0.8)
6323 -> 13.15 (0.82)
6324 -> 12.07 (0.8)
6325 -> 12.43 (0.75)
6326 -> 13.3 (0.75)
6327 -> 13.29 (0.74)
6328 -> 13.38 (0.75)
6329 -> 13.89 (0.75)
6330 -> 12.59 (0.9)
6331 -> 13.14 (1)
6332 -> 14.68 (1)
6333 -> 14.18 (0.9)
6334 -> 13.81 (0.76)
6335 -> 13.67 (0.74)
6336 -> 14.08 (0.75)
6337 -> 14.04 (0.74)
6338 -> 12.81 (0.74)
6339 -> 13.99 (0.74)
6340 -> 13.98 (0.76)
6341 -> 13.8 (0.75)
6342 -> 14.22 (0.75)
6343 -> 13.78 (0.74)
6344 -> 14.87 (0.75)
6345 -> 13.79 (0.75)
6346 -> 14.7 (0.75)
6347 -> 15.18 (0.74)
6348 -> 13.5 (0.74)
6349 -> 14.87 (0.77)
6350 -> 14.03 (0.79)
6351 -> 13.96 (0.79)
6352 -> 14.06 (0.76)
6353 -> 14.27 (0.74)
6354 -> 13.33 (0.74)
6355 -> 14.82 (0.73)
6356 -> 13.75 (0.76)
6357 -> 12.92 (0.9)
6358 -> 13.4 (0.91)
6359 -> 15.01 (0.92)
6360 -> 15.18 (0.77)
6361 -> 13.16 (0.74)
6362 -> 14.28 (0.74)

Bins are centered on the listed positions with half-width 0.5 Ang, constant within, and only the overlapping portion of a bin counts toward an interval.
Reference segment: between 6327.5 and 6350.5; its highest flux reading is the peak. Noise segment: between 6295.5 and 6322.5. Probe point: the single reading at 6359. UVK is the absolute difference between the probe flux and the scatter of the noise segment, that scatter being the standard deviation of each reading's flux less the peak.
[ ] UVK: 14.3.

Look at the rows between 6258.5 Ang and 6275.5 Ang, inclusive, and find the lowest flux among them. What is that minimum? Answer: 11.64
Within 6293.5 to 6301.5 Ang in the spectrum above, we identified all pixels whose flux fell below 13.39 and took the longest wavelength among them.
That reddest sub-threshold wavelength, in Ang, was 6300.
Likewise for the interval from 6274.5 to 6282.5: 6282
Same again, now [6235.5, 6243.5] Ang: 6242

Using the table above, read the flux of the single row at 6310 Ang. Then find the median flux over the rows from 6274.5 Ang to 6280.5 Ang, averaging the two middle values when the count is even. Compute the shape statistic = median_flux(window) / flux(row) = 1.08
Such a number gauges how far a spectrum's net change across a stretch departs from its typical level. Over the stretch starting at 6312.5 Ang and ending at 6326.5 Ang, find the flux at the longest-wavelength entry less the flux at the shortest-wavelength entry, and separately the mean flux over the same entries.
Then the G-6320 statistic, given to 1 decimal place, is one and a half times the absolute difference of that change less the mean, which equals 19.4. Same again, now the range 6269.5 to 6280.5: 20.5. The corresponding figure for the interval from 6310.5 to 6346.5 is 19.4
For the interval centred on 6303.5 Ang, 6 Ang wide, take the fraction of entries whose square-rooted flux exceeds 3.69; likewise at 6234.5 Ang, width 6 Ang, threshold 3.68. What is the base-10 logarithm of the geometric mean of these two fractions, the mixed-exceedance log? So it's -0.48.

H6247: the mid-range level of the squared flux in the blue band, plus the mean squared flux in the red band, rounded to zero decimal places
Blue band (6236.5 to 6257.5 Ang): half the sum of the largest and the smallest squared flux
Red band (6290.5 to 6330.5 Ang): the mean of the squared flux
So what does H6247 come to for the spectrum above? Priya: 366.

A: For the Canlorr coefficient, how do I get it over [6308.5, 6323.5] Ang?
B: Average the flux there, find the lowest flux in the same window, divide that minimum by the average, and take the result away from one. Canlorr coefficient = 0.12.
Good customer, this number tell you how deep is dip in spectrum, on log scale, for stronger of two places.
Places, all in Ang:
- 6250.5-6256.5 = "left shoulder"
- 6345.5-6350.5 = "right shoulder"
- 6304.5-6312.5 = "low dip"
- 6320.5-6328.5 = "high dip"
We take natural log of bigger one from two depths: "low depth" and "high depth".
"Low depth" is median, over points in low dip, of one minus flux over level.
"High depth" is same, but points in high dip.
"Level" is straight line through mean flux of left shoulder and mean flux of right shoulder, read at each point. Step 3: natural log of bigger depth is -2.37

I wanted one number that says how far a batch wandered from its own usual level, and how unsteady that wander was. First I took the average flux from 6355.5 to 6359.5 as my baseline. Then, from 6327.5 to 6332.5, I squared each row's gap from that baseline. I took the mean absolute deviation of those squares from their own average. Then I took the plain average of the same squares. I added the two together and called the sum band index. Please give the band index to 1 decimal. 1.0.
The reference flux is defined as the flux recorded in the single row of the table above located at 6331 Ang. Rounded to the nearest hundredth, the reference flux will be 13.14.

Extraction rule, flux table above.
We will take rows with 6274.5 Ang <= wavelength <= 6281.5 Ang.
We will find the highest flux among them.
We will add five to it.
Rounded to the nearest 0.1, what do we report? 19.9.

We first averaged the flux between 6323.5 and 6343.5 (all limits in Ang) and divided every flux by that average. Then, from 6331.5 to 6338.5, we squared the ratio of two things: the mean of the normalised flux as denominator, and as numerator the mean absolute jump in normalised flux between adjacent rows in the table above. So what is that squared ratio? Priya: 0.0010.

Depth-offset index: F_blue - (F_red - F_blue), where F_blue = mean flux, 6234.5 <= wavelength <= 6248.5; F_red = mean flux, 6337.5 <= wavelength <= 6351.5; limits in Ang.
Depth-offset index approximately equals 13.39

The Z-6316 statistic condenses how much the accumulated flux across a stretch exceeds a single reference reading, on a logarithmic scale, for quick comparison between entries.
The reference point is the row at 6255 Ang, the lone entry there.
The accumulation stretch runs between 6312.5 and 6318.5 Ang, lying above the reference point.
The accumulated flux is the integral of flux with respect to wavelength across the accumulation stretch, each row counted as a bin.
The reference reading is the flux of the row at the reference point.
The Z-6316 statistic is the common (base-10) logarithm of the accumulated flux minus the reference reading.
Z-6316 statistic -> 1.822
